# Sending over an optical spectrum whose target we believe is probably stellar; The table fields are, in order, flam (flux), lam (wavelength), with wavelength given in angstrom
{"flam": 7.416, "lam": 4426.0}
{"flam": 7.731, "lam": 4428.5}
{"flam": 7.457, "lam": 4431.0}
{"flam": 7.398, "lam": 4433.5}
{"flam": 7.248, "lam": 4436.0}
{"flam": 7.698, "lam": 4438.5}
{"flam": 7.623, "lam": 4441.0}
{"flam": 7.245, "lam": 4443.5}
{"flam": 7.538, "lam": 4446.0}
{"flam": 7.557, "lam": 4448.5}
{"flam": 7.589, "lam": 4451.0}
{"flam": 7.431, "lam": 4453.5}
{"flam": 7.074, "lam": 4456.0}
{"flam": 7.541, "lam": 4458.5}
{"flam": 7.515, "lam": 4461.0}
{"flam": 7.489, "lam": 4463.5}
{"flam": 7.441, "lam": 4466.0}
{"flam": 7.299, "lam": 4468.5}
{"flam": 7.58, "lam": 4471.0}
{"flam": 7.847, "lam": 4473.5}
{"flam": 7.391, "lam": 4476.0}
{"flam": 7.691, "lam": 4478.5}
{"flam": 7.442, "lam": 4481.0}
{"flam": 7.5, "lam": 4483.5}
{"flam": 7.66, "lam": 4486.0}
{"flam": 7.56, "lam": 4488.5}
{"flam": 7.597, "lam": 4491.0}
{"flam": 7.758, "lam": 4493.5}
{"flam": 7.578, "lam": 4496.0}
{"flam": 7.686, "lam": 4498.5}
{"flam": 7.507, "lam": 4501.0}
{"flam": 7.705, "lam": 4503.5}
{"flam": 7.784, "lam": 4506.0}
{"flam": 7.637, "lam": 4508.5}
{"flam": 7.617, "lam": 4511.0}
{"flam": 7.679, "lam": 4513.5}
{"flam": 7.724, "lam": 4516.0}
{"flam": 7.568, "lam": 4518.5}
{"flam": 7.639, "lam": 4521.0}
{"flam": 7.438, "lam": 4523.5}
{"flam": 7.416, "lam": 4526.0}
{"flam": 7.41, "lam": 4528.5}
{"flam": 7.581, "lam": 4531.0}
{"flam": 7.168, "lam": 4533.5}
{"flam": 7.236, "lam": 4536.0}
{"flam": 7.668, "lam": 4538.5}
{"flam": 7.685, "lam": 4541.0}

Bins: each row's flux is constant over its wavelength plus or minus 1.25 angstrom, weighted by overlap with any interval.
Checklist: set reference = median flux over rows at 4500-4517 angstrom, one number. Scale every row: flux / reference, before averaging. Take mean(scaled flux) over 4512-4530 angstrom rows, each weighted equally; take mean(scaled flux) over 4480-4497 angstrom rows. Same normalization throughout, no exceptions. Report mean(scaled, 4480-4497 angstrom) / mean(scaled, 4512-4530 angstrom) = 1.004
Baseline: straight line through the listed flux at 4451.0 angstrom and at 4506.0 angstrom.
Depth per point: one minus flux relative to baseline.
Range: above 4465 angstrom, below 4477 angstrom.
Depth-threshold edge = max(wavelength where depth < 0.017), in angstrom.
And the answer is 4473.5 angstrom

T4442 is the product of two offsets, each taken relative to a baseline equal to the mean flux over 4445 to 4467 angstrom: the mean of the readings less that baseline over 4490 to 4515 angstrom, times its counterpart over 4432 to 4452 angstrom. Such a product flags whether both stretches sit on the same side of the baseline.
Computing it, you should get 0.004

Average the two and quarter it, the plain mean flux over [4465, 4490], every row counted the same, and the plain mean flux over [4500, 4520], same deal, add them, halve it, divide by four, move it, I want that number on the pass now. 1.90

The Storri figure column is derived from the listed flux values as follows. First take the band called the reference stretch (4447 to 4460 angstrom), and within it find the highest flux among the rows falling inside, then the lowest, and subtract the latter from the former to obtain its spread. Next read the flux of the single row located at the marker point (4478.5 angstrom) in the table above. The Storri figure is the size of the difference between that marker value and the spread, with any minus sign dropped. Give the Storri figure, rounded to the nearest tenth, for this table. 7.2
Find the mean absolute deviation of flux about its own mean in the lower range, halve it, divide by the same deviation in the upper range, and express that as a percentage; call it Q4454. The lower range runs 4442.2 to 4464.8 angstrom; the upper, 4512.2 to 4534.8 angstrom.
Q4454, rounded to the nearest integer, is 46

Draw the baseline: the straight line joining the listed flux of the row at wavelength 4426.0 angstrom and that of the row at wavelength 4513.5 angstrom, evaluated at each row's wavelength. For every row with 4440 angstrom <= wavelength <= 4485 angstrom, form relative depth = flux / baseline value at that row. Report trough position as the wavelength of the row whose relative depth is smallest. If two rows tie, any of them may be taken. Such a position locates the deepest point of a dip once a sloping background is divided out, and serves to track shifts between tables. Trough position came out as 4456.0 angstrom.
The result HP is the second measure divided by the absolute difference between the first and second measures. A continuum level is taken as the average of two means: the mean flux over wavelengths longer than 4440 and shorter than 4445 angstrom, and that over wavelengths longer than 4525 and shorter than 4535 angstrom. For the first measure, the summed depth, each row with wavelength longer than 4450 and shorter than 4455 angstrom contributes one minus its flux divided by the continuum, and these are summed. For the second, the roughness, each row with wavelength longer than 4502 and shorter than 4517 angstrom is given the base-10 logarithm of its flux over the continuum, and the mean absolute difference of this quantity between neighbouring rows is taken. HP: 0.13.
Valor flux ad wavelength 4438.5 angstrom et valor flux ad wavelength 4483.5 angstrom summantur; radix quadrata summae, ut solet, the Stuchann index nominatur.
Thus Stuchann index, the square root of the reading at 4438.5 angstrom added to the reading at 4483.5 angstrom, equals 3.898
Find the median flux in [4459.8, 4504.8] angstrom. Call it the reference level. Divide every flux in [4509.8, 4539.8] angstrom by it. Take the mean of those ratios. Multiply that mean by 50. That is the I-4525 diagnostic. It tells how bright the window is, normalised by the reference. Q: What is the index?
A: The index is 49.6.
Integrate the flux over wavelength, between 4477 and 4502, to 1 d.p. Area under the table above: 189.9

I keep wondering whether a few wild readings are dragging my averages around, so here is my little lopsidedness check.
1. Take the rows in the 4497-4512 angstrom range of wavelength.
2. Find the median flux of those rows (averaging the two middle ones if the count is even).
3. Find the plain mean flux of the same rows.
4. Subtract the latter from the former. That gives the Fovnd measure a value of 0.006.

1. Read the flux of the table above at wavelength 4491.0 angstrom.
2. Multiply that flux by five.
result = 38.0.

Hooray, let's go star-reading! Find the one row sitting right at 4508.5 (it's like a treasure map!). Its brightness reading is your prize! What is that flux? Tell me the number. 7.637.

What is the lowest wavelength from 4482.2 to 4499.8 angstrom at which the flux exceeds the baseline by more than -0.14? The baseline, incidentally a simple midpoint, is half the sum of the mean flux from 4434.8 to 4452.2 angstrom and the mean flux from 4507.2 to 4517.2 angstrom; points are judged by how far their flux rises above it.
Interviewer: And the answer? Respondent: 4483.5 angstrom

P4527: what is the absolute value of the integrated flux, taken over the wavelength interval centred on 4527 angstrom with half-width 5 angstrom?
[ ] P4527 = 74.6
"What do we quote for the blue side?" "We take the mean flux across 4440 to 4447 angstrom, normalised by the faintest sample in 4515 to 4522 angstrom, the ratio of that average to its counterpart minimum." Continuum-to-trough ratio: 0.99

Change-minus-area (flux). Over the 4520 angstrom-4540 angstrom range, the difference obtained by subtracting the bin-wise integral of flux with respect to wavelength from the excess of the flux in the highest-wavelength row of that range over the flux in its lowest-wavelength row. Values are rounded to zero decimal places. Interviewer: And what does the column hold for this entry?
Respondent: -149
